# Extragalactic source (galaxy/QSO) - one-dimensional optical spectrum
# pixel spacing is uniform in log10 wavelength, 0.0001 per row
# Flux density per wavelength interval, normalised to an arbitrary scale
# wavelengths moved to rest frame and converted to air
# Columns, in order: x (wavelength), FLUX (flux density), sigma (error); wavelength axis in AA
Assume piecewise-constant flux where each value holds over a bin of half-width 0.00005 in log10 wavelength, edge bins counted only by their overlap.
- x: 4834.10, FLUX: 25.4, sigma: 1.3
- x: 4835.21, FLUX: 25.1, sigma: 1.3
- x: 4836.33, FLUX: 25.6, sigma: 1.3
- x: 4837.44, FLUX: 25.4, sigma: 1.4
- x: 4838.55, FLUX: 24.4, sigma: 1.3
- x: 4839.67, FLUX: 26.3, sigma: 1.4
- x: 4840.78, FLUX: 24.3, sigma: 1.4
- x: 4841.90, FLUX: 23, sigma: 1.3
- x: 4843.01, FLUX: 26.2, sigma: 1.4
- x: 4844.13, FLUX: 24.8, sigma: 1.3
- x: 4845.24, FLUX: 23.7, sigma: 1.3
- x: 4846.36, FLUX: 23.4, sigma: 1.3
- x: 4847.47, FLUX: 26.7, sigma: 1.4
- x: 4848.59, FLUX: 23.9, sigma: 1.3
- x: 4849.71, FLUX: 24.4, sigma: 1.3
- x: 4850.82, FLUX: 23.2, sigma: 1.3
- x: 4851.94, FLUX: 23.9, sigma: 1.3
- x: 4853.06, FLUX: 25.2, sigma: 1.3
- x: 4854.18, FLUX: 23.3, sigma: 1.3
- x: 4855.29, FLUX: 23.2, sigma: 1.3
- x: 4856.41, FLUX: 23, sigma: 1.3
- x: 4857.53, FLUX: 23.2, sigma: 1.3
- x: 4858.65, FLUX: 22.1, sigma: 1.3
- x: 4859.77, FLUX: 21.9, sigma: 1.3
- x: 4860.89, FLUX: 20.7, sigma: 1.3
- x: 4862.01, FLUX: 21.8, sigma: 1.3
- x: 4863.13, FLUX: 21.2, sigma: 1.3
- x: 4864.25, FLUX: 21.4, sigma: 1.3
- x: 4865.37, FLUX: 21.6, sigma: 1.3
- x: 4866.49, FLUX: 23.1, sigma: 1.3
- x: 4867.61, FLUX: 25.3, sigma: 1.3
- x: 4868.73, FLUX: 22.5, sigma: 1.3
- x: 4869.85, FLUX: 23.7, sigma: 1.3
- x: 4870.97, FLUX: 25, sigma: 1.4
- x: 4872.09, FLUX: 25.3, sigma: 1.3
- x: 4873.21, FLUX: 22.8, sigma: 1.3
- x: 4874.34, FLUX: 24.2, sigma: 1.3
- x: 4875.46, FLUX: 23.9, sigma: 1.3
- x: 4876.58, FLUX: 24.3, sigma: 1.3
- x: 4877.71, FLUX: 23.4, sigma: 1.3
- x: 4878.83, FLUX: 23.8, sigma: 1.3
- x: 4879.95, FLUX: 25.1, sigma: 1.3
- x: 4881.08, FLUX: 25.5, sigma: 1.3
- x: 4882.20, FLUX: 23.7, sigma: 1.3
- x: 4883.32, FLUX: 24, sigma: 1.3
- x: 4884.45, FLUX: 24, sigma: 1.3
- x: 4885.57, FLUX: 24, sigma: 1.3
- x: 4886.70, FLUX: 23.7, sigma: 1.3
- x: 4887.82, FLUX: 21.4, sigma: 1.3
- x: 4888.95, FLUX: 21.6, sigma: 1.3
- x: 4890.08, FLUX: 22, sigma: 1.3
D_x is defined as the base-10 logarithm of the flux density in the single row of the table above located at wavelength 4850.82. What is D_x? 1.37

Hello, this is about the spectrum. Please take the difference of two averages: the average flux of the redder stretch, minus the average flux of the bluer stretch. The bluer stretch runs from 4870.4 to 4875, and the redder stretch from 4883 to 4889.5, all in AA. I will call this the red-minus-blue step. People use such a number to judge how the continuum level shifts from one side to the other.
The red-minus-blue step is -1.2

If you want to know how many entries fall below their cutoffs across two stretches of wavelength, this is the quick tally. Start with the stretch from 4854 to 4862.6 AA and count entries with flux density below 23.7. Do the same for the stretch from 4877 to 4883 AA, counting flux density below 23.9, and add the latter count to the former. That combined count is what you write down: 11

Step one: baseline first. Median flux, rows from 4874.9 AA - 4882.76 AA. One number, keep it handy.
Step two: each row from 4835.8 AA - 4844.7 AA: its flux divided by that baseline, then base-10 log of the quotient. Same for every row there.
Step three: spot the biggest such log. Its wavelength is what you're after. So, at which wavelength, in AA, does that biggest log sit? 4839.67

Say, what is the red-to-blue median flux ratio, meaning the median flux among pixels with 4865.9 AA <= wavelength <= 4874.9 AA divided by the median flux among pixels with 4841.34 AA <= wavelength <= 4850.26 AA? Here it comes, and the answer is 0.99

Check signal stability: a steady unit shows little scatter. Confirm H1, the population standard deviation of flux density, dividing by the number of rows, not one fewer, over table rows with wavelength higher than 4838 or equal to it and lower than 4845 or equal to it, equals 1.14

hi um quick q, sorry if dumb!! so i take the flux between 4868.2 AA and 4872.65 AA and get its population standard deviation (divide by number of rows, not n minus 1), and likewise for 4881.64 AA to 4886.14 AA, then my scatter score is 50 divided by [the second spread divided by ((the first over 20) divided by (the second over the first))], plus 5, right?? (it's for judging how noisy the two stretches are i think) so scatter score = 189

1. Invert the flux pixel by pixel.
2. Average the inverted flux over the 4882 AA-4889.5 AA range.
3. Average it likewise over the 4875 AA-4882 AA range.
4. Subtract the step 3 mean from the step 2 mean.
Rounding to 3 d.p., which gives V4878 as 0.002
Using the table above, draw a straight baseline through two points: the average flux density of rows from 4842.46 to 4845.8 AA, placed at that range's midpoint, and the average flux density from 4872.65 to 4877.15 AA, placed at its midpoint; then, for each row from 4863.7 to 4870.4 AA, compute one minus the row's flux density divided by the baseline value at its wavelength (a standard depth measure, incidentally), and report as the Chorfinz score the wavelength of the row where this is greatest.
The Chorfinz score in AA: 4864.25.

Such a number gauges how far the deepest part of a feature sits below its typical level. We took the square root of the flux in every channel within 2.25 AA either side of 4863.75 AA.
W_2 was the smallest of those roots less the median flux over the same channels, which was -16.9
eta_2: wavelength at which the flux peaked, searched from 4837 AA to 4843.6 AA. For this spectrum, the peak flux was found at 4839.67 AA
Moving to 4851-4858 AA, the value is 4853.06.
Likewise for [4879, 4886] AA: 4881.08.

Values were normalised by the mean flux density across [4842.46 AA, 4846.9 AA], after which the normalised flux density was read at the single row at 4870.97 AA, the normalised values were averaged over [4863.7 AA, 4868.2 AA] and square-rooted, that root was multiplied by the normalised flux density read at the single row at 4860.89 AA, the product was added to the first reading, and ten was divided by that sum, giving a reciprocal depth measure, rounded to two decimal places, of 5.45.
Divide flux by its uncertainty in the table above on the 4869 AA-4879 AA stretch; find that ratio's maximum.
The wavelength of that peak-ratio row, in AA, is 4872.09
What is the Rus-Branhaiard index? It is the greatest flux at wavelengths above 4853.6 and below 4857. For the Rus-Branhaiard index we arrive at 23.3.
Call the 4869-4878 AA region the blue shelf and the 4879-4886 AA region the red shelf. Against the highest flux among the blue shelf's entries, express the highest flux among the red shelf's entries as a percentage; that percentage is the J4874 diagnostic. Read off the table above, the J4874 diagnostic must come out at 101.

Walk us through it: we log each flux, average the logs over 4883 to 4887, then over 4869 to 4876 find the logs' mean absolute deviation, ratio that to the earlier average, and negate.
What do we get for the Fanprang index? -0.0089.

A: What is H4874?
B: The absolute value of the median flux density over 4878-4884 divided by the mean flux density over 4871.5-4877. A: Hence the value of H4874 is 1.00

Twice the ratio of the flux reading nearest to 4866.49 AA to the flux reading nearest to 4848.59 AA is 1.93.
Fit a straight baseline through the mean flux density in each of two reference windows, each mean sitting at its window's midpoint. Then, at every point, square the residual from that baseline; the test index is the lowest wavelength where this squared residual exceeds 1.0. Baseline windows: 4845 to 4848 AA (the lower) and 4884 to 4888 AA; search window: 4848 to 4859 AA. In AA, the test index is 4850.82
